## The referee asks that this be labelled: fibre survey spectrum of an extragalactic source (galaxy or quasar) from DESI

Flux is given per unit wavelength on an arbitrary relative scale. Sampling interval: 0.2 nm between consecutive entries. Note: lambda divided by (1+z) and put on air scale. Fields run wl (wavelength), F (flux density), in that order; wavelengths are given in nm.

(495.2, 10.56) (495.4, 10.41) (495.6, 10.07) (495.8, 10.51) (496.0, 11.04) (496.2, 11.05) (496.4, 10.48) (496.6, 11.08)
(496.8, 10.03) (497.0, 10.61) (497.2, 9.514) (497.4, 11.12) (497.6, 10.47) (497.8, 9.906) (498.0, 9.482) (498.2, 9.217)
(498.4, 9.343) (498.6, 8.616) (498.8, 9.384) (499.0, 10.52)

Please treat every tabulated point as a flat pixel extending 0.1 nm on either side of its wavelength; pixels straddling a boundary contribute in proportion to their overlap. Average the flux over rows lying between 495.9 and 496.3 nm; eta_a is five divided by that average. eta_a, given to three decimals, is 0.453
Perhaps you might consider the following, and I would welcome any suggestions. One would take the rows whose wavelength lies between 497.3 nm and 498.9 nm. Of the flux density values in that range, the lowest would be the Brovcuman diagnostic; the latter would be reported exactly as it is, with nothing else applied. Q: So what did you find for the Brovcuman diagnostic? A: 8.616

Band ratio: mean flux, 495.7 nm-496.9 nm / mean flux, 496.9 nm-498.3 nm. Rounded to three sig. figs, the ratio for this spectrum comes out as 1.06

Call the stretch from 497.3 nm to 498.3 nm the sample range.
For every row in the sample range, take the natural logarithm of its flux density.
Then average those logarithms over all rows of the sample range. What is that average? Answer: 2.30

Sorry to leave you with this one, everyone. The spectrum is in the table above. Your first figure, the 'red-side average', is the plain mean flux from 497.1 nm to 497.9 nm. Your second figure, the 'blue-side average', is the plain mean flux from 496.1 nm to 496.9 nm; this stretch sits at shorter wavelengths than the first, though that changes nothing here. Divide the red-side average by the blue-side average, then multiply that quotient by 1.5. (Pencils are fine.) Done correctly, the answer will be 1.44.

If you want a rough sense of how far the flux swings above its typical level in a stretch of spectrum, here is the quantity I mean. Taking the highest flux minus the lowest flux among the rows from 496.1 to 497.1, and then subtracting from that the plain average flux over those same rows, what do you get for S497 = -9.60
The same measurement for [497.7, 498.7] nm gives -8.02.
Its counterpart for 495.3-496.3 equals -9.64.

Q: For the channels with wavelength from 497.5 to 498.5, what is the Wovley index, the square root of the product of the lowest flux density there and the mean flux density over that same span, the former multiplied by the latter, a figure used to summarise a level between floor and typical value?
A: 9.4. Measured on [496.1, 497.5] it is 10.0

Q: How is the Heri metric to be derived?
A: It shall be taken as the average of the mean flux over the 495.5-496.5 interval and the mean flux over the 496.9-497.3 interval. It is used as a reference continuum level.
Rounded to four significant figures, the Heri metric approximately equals 10.35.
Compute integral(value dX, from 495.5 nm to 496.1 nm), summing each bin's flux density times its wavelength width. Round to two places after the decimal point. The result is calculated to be 6.32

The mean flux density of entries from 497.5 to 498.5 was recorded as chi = 9.7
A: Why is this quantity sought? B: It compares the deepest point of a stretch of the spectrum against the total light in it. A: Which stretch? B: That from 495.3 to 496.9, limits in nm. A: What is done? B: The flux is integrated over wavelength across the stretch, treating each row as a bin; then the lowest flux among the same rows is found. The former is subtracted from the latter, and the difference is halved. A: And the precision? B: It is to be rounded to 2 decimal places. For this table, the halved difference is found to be -3.45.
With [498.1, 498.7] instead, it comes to 1.59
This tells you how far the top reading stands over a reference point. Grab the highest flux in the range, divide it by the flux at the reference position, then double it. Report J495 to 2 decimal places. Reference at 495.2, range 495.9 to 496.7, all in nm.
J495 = 2.10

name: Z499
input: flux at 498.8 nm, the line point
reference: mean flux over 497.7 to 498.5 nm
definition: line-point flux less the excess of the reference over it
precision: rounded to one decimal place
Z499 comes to 9.3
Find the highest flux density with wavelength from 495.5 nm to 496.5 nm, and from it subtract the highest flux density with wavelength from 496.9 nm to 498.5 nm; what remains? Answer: -0.1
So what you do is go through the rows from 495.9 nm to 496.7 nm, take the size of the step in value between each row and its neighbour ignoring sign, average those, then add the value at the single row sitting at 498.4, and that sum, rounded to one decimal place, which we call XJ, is 9.7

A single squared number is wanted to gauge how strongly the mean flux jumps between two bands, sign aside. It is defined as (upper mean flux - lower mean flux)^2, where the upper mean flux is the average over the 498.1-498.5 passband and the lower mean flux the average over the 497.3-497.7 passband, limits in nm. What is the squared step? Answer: 2.3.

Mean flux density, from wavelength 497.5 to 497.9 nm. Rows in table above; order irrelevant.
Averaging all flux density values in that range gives 10.2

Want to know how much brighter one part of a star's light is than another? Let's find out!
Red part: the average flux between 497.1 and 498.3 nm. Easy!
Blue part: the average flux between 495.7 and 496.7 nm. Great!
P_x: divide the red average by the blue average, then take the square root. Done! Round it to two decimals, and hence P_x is 0.96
